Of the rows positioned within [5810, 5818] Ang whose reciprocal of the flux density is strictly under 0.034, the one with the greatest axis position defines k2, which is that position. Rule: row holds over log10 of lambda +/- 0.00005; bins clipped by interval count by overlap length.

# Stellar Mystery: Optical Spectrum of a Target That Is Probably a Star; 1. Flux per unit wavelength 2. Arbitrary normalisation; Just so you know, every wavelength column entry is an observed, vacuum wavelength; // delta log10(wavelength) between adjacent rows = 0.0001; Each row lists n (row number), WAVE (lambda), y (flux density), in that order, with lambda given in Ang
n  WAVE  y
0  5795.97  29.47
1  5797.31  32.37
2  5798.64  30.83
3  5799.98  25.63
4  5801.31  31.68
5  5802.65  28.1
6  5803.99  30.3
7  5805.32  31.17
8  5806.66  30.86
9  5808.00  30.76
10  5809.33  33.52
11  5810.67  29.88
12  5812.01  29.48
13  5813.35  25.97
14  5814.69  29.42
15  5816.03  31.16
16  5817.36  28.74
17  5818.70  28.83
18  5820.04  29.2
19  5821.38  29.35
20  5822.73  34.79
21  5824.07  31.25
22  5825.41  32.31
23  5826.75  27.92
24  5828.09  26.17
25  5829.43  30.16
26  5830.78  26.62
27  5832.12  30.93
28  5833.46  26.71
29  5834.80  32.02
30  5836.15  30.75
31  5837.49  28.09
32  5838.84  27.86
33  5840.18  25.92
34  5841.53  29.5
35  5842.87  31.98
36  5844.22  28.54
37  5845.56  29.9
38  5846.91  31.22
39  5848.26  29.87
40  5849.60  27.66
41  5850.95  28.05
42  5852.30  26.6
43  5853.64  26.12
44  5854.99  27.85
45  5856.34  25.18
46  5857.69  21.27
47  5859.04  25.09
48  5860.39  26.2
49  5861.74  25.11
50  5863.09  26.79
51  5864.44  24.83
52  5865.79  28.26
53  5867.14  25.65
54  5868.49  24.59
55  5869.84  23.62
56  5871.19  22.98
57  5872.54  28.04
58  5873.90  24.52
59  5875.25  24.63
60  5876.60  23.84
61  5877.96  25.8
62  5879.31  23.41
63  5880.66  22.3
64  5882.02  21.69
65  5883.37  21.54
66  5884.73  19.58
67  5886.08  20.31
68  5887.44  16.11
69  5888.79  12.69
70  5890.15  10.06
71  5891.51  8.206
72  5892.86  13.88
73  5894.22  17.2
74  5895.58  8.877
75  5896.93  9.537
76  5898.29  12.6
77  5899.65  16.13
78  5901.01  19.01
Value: 5816.03 Ang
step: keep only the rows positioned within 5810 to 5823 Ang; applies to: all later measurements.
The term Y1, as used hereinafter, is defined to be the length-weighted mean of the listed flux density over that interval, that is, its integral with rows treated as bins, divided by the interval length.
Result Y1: 29.5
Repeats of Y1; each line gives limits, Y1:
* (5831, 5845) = 29.2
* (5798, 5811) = 30.3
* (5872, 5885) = 23.6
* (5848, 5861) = 26.3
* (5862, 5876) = 25.4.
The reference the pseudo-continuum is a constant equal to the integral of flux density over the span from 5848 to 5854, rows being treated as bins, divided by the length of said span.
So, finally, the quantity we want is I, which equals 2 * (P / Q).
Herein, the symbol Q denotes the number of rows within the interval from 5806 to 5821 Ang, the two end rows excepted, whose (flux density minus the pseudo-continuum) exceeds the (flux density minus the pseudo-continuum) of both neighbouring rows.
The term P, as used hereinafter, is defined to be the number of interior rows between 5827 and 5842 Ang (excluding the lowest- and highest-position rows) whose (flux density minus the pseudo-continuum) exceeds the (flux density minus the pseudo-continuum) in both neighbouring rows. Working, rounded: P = 3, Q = 2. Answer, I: 3.0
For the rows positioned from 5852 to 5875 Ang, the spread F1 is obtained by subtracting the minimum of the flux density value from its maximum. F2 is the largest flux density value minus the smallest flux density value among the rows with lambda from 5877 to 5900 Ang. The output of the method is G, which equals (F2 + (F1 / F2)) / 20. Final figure 0.900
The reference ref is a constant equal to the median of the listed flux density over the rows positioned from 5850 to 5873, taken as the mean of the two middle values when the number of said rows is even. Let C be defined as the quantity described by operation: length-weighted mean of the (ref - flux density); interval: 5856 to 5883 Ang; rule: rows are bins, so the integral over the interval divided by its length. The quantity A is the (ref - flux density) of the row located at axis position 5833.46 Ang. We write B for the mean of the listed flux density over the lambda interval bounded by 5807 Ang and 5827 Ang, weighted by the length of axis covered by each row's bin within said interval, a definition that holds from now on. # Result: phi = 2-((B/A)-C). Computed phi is 32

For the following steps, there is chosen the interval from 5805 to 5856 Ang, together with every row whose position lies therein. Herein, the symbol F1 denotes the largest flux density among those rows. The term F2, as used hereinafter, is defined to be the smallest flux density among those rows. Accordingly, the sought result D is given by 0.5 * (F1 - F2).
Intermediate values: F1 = 34.79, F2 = 25.92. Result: 4.4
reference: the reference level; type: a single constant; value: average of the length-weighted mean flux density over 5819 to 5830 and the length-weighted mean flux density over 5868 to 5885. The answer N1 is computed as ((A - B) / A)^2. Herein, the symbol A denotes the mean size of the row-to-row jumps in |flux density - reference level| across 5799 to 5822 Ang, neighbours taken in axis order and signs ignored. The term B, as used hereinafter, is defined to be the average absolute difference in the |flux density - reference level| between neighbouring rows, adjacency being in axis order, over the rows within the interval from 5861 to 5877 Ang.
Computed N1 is 0.10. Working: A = 1.59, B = 1.1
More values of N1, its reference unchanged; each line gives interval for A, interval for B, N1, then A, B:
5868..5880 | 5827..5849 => 0.47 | 1.35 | 2.3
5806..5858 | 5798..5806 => 0.12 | 1.91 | 2.6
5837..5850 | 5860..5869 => 0.09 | 1.56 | 1.1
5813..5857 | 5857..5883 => 0.08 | 1.88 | 1.3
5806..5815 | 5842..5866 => 0.01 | 1.71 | 1.6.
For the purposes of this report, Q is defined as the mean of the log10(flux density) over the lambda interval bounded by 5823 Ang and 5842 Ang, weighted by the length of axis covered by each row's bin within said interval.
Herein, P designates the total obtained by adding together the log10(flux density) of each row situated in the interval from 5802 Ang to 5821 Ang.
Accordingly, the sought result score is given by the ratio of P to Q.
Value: 14.1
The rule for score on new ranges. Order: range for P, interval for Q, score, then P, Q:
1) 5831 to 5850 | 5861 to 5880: 14.7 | 20.5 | 1.40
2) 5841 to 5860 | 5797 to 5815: 13.7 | 20.2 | 1.48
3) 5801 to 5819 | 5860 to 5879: 14.7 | 20.7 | 1.40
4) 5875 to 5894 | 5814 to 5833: 11.9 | 17.5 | 1.47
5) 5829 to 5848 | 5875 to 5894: 16.4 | 20.5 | 1.25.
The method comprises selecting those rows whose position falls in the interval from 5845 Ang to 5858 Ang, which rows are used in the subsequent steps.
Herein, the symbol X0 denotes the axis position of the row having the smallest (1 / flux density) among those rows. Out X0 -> 5846.91 Ang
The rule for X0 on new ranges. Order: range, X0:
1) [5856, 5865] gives 5863.09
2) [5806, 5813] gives 5809.33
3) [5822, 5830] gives 5822.73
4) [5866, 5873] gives 5872.54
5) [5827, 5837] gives 5834.80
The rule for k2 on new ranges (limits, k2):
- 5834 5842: 5841.53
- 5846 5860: 5848.26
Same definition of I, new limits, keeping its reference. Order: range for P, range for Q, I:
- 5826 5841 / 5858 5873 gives 2.0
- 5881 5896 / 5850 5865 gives 1.3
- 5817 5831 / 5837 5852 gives 3.0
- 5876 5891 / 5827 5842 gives 1.3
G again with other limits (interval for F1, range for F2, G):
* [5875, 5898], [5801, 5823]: 0.541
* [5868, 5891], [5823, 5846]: 0.460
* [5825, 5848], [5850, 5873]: 0.395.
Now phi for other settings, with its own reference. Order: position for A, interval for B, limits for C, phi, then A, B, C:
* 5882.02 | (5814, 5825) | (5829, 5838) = -9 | 4.0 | 30.4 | -3.7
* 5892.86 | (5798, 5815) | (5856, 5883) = 0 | 11.8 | 29.8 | 1.0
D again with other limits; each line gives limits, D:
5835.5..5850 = 3.0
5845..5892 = 11.5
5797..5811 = 3.9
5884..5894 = 6.1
